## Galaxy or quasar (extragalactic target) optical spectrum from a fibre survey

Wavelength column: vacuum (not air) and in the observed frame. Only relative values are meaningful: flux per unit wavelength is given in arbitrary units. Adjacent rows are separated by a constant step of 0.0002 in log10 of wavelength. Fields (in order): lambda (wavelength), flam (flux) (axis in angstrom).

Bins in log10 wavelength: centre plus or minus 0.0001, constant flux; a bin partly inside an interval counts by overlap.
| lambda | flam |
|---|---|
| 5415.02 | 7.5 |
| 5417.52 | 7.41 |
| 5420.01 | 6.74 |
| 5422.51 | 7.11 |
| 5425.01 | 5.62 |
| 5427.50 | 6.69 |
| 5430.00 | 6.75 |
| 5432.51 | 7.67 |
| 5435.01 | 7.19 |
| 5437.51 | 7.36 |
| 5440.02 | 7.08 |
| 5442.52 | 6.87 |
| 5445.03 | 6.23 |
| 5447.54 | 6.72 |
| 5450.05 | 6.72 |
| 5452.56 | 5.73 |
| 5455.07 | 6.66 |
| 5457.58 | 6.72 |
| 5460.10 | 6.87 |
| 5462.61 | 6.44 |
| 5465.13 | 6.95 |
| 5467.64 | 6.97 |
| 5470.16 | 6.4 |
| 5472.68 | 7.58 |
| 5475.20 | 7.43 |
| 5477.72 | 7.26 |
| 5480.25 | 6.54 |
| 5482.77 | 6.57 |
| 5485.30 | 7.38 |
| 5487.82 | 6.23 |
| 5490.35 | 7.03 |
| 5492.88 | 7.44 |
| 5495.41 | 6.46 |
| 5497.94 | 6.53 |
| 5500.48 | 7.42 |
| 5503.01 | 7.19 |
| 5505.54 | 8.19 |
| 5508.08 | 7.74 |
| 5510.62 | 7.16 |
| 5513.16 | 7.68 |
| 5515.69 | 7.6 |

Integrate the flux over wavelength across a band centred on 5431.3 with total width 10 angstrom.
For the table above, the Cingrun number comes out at 71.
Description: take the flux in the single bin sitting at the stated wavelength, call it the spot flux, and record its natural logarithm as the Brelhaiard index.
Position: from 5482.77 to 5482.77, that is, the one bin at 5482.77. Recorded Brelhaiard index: 1.88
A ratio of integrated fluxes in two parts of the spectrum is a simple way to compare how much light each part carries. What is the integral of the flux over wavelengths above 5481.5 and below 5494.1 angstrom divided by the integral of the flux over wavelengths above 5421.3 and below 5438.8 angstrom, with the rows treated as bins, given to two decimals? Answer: 0.72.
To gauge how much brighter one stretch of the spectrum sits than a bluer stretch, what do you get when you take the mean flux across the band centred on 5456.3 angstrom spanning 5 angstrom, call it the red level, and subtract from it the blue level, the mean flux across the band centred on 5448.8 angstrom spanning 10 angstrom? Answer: 0.34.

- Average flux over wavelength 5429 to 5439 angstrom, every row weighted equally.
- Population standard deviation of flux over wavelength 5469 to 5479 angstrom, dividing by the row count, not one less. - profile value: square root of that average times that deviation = 1.82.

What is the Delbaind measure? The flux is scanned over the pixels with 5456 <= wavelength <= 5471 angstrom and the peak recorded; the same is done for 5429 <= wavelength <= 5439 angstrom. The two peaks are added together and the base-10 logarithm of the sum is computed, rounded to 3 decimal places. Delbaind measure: 1.166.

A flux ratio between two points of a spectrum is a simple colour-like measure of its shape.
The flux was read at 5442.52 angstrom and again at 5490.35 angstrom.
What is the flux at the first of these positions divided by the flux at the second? 0.98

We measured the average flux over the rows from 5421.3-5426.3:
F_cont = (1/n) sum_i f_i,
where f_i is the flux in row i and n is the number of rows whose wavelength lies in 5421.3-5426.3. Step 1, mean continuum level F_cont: 6.4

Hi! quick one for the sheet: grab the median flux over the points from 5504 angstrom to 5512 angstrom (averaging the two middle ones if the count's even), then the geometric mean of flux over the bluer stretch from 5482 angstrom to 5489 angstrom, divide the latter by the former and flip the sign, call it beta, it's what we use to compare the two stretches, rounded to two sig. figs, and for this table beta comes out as -0.87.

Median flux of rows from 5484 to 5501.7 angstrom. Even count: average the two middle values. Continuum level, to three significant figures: 7.03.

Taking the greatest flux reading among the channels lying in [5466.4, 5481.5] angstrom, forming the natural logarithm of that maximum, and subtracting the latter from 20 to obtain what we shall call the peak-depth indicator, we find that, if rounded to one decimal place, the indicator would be 18.0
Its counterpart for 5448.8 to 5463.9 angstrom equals 18.1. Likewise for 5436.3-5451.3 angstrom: 18.0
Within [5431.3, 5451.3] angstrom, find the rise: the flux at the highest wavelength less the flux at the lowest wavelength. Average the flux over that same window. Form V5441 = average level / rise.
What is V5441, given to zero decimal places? -7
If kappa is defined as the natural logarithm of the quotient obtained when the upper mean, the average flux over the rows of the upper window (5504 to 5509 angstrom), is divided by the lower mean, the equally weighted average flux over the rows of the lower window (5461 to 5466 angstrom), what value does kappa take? 0.17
